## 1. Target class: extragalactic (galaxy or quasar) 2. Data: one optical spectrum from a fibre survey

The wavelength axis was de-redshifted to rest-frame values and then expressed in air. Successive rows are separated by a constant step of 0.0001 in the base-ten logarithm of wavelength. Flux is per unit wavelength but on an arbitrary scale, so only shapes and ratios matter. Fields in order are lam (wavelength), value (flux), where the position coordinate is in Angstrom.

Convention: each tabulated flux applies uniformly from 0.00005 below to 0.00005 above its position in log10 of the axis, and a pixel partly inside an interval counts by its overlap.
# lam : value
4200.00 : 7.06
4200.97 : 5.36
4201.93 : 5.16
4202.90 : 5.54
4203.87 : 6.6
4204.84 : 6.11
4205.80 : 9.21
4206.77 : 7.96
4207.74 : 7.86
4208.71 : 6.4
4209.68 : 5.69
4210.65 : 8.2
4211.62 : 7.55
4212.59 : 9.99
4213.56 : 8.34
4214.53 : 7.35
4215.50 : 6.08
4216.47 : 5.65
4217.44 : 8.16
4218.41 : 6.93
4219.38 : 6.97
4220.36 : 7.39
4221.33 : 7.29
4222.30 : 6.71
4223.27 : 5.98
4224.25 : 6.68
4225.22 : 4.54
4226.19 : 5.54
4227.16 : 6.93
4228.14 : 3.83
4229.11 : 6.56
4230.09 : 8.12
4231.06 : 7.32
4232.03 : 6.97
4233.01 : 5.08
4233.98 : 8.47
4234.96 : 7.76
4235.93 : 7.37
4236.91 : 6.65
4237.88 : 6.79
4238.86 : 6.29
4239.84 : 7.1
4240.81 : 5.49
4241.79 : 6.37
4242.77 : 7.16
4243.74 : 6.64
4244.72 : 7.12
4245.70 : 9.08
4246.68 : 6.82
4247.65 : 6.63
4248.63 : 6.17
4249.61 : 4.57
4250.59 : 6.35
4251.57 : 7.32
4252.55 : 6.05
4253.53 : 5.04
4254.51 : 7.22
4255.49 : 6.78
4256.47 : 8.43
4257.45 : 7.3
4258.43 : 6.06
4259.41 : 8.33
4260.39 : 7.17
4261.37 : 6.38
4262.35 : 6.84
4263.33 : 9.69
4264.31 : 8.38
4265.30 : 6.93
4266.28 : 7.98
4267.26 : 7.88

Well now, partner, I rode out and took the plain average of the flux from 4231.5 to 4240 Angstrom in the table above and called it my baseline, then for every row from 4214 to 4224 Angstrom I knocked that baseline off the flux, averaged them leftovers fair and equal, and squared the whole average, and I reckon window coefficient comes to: 0.01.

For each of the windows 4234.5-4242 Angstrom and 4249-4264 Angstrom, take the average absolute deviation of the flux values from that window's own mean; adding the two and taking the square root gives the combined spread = 1.22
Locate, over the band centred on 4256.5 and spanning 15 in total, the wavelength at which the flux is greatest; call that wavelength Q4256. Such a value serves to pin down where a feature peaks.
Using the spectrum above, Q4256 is 4263.33 Angstrom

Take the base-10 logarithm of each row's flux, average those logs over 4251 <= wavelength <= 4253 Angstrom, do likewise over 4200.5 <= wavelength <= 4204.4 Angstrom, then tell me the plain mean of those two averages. 0.787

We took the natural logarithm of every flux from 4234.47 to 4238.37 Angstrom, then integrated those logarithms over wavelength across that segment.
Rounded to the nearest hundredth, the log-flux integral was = 7.66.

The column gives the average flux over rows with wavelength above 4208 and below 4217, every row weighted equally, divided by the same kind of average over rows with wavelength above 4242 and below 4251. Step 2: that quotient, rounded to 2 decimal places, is 1.08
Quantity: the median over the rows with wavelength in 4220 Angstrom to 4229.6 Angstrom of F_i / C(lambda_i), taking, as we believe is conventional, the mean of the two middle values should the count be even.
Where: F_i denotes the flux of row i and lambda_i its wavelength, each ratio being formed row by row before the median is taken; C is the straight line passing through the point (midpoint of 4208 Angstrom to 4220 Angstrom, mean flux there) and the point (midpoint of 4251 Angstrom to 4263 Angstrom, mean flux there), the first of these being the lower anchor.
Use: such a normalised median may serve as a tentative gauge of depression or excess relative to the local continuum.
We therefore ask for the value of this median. 0.92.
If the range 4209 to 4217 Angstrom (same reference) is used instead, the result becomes 1.02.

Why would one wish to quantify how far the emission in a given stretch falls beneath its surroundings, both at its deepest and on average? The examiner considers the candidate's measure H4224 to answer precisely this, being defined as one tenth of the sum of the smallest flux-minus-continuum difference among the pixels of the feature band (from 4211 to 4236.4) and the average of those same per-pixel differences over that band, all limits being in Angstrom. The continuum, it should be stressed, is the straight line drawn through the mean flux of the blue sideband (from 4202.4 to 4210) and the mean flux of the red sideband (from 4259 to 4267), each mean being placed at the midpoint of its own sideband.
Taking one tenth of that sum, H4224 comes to -0.37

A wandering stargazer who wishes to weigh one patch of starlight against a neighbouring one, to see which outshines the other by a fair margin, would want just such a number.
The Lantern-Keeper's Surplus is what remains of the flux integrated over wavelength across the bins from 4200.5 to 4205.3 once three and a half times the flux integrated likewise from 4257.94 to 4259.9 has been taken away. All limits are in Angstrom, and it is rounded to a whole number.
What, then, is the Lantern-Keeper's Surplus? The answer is -22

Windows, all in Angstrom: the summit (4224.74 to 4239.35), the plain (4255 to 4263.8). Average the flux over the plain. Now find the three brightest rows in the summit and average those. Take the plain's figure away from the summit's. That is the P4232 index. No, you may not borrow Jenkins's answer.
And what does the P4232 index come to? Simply 0.7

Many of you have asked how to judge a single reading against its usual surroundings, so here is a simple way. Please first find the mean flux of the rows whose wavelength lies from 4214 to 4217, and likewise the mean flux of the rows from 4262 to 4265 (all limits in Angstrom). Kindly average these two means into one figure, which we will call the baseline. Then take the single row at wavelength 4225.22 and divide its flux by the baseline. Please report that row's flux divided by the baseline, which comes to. 0.62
